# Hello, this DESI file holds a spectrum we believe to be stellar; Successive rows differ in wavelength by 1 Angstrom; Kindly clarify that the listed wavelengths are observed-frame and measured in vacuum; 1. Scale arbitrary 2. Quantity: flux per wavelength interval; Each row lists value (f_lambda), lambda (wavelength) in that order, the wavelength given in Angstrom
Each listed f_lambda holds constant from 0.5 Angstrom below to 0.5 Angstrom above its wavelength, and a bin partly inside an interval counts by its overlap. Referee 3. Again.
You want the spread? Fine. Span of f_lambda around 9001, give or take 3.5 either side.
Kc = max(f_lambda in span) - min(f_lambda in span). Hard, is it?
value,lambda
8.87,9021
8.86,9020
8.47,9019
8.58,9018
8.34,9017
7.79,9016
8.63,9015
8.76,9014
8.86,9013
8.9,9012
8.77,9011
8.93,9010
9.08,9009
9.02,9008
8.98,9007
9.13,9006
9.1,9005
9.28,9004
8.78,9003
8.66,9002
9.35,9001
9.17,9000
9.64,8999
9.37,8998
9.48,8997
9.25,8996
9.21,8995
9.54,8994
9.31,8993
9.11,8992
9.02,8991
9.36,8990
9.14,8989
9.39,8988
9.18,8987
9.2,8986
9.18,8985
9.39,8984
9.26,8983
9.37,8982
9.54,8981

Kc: 0.98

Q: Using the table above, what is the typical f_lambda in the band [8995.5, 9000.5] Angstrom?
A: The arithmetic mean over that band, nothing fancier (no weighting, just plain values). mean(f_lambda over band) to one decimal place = 9.4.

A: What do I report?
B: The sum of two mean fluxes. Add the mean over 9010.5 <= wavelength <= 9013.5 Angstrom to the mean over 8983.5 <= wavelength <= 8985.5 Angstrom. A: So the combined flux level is 18.1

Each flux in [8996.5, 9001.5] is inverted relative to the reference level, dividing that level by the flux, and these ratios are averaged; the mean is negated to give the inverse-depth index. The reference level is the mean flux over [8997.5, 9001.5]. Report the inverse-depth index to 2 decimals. -1.00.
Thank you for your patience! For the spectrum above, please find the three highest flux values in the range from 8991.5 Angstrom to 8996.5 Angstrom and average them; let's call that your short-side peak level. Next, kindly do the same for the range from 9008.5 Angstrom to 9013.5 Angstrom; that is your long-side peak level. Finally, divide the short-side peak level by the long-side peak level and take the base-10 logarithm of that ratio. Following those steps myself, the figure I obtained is 0.019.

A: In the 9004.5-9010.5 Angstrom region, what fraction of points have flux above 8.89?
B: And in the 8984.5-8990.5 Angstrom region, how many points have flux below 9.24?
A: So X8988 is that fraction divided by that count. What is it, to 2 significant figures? 0.25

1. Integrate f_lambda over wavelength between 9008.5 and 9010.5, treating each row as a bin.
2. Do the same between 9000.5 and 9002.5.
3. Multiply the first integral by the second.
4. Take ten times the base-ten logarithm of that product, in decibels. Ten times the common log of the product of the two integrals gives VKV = 25.11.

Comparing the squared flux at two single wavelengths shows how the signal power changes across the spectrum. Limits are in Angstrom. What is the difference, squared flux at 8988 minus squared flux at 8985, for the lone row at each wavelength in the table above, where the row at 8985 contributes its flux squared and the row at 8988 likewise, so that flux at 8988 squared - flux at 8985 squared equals 4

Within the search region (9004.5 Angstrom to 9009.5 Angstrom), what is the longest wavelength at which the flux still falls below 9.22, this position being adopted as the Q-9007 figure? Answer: 9009 Angstrom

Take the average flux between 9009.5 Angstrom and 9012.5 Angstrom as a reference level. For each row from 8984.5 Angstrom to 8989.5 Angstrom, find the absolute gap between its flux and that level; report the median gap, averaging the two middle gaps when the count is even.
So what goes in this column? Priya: 0.313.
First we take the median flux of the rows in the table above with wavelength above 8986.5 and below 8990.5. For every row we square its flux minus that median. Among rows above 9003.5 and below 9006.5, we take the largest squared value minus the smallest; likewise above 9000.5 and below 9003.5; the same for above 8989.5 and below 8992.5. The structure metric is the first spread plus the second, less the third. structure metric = 0.34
